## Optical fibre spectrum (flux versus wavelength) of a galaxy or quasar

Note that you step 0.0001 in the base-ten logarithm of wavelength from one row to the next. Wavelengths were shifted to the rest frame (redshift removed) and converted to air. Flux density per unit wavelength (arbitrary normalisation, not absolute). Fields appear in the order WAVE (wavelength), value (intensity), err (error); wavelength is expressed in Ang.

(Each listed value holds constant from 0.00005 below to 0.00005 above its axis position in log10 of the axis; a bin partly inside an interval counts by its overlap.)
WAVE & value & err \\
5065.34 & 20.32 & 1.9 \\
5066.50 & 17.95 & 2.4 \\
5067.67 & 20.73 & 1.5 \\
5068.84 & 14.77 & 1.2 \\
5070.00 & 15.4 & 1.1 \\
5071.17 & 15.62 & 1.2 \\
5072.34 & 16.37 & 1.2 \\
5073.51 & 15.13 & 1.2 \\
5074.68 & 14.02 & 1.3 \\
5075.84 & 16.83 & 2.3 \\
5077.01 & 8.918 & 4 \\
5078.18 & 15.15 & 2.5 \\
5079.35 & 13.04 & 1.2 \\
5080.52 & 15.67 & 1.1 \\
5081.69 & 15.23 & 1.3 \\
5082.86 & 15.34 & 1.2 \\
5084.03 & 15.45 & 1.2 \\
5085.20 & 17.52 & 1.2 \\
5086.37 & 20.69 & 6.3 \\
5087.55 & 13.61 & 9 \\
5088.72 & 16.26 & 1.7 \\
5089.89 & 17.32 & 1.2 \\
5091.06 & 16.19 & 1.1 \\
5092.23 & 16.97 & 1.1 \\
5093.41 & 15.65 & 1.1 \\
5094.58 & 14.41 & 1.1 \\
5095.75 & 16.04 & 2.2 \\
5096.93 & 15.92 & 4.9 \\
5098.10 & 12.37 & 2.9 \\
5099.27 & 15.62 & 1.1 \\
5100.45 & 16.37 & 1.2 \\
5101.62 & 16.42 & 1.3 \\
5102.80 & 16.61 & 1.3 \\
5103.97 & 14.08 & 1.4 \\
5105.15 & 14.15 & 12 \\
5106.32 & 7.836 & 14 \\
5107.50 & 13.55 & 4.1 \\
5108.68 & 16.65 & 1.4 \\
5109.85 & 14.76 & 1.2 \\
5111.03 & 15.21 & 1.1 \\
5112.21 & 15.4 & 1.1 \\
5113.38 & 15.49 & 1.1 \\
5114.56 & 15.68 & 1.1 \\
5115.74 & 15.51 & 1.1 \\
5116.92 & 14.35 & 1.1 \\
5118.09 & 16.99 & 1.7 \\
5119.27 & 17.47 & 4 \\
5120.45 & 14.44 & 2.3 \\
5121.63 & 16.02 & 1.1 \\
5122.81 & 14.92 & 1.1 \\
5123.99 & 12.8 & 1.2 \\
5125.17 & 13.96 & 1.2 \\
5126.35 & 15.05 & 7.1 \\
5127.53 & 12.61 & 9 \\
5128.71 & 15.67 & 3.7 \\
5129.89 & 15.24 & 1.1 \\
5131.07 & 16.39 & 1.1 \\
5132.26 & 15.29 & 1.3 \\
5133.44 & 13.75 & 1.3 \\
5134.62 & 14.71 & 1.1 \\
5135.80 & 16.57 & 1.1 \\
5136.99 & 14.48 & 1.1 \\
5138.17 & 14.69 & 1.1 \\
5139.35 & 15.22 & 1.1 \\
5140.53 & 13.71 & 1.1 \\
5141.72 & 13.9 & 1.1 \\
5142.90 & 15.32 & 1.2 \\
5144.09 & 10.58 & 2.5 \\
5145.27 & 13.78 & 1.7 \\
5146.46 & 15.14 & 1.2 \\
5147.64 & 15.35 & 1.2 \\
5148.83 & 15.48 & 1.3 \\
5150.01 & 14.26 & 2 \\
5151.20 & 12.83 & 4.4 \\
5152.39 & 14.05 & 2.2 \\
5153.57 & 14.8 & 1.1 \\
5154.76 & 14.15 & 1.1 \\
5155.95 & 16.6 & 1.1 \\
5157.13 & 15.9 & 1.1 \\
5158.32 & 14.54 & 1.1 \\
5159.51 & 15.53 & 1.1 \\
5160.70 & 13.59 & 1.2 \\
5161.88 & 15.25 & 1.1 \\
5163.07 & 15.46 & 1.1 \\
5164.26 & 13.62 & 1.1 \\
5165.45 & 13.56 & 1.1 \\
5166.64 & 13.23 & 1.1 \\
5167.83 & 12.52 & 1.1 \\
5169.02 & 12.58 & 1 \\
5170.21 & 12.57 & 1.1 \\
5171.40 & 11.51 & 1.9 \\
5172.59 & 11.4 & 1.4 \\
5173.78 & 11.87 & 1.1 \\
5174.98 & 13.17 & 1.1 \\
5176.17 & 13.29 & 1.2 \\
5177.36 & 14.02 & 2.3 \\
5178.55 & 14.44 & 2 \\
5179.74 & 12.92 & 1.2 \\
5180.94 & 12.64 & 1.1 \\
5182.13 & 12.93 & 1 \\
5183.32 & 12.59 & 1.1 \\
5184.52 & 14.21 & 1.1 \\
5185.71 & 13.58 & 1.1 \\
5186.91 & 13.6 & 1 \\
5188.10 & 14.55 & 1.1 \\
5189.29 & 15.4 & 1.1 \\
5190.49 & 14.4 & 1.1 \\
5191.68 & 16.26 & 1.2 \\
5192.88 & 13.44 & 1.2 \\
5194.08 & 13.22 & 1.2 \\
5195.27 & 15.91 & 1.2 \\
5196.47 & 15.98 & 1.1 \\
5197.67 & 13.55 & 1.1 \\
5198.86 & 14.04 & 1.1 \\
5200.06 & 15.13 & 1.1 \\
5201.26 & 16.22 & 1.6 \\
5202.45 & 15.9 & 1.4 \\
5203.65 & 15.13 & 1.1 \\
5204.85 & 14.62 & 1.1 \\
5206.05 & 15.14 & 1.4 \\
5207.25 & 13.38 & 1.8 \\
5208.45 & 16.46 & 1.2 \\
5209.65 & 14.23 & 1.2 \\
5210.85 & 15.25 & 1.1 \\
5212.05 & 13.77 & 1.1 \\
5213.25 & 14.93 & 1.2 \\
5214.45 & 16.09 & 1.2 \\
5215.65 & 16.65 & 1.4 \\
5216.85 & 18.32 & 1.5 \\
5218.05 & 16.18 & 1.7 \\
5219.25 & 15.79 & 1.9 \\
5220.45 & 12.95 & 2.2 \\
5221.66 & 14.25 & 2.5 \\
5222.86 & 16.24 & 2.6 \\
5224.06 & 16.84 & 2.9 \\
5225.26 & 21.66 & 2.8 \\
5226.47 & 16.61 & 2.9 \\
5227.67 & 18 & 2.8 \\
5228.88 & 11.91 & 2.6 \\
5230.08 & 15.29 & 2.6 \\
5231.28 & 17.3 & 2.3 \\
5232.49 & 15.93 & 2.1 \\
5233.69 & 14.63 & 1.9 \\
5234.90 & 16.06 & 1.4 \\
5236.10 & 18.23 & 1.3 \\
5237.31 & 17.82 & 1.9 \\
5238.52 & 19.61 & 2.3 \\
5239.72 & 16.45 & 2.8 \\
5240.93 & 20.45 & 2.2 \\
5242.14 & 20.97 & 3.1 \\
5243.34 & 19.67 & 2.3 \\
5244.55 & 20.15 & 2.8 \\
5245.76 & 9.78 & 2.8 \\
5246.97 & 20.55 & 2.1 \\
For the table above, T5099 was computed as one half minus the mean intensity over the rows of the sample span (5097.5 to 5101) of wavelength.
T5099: -14.3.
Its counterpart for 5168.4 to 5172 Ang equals -11.7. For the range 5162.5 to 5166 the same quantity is -13.7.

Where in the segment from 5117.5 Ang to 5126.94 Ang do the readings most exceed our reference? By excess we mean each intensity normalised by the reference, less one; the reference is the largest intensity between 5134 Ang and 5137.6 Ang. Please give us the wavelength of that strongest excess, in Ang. 5119.27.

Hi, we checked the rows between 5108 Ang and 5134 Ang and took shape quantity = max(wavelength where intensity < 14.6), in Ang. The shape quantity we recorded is 5133.44 Ang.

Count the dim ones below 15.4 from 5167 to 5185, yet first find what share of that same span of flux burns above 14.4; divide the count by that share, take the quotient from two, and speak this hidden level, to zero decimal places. -223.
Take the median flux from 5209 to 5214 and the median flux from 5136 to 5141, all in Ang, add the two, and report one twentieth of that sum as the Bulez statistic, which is 1.46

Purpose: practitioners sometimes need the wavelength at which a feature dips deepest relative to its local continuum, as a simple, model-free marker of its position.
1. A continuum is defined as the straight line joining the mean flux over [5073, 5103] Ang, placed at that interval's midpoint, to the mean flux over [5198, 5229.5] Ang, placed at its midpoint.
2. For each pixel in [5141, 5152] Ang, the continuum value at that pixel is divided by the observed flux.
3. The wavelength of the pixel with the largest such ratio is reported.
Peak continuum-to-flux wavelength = 5144.09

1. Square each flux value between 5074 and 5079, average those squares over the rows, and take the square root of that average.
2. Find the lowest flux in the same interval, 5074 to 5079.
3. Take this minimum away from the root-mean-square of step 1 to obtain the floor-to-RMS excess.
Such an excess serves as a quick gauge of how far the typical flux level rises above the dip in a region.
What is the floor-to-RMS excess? 5.1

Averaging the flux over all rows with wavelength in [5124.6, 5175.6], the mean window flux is 14.2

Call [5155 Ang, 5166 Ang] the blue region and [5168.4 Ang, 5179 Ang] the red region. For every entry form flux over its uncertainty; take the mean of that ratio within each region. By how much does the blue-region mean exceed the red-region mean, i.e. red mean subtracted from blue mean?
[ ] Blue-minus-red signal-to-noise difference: 3.9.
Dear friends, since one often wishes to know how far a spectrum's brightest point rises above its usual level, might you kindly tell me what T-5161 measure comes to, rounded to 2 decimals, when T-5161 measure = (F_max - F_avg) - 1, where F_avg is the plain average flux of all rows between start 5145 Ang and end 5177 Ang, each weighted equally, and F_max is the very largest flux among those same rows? 1.67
